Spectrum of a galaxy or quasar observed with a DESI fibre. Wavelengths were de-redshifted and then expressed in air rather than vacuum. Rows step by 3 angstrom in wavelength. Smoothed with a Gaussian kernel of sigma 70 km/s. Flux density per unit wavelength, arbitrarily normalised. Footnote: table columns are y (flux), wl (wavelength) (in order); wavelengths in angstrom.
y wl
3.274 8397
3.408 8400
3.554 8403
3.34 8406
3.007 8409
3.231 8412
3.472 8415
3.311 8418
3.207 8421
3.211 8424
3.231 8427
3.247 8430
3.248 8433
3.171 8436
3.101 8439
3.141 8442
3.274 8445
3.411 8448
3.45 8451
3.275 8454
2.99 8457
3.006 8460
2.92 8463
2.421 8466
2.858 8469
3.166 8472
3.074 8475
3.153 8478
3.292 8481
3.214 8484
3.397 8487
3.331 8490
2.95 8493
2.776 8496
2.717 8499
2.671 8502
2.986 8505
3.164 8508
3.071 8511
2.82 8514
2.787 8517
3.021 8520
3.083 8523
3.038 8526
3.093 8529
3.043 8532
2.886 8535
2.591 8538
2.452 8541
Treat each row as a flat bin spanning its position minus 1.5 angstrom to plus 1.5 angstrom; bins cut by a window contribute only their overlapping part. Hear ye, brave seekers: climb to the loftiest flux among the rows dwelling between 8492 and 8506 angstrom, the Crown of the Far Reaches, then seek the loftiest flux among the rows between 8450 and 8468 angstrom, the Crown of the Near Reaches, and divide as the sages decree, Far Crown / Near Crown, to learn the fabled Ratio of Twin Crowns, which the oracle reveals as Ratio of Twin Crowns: 0.87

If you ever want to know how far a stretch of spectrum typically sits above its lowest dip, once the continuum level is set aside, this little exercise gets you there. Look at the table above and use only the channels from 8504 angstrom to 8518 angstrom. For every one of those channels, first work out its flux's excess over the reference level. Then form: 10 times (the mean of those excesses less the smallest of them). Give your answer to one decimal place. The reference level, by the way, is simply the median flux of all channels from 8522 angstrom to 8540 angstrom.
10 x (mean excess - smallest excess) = 1.8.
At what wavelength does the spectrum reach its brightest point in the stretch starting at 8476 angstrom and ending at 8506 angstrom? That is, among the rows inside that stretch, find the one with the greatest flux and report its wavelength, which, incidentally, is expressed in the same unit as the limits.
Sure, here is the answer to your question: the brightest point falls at 8487 angstrom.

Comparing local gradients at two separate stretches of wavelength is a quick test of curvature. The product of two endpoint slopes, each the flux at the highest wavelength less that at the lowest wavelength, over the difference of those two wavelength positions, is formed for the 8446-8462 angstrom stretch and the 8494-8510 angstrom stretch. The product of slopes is -0.0011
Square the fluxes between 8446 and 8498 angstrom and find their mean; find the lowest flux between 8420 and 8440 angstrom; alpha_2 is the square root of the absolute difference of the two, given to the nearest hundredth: 2.56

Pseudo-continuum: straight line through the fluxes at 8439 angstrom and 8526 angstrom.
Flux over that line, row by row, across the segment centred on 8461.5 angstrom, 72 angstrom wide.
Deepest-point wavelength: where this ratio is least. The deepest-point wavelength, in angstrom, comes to 8466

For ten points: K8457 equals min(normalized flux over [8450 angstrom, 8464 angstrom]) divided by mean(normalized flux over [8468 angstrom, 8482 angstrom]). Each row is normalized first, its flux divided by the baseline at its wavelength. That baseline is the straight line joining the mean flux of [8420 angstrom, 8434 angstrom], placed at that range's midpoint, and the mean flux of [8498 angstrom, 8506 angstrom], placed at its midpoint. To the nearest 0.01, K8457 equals 0.92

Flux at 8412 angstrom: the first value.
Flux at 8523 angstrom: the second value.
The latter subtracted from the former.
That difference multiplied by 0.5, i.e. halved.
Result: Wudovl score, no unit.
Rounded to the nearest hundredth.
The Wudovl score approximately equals 0.07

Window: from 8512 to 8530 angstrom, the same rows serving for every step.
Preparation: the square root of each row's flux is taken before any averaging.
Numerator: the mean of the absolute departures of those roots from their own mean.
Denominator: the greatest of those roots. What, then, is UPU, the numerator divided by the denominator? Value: 0.0188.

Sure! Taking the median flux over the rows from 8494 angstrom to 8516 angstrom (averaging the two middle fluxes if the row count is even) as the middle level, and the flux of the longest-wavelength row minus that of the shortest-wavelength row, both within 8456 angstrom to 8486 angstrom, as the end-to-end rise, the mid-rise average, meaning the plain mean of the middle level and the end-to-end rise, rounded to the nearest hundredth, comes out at 1.52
